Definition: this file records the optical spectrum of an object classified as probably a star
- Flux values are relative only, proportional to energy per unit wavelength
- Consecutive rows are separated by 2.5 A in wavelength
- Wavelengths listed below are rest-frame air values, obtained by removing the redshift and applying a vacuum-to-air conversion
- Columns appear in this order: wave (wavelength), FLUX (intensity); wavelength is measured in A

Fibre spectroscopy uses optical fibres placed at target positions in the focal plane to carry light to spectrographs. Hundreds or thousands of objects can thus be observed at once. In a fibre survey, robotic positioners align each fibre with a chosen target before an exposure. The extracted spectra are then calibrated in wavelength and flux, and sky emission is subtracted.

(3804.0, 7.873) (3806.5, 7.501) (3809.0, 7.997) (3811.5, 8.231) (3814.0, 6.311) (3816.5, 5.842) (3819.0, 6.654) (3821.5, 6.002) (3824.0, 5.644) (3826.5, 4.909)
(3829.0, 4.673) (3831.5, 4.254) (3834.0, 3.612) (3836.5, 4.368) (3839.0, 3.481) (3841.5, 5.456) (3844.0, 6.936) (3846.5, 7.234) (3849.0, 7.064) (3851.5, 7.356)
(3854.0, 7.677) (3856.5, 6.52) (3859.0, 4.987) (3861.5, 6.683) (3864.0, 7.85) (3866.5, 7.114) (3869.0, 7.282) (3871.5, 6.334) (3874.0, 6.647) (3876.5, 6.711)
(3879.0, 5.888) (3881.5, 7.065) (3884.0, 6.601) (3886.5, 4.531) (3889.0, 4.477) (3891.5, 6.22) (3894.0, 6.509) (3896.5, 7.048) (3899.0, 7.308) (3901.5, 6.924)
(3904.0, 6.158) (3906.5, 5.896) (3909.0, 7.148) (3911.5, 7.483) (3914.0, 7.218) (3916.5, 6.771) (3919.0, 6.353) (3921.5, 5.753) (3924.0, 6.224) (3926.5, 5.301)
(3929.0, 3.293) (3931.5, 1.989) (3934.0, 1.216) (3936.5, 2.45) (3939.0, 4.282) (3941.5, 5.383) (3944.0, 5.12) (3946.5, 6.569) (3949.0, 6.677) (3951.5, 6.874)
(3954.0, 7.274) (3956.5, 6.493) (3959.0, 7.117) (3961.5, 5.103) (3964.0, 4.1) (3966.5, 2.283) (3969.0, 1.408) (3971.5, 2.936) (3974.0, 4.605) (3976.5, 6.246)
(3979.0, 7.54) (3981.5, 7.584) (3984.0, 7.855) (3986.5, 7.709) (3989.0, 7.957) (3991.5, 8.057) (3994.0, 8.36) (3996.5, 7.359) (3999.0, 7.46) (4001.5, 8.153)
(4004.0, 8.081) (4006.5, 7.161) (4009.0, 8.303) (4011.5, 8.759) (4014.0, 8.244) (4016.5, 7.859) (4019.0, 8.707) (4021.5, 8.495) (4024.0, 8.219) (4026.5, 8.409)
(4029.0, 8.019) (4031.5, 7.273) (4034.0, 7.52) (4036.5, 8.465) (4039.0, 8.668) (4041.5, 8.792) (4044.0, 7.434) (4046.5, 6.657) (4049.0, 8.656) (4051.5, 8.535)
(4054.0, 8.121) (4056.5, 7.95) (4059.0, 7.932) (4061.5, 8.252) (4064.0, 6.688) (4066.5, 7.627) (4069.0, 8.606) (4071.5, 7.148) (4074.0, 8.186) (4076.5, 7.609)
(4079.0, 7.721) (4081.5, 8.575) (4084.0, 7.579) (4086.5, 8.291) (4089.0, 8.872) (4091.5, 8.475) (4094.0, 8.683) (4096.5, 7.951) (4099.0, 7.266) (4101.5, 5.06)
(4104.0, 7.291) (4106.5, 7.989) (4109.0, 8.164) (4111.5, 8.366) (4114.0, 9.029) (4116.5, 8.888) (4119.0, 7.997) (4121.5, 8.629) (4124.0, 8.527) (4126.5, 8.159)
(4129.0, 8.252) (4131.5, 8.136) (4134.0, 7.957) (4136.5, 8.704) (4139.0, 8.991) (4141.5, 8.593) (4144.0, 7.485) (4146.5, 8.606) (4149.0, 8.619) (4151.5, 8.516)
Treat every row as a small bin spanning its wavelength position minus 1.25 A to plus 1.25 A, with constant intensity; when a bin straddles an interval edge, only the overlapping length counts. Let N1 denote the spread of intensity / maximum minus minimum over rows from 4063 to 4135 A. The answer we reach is 4.0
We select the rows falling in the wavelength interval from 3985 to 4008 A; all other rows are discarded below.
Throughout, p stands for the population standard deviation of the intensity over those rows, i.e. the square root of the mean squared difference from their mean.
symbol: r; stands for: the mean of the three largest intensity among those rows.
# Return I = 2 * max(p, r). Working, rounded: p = 0.4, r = 8.2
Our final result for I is 16.4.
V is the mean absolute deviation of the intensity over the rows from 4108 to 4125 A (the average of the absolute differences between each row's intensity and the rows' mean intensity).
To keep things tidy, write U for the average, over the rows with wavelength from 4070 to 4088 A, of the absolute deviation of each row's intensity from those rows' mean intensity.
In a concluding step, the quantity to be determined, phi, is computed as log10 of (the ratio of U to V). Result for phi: 0.15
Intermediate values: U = 0.41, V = 0.29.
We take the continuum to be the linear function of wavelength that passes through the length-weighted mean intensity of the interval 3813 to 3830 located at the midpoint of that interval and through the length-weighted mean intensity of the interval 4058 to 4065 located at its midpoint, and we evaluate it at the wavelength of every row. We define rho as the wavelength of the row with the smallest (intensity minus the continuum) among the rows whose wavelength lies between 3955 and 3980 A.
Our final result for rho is 3969.0 A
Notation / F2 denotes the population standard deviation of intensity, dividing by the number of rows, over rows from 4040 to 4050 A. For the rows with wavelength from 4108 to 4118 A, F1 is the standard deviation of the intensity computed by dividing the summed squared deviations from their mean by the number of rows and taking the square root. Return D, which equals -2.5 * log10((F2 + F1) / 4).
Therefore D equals 1.3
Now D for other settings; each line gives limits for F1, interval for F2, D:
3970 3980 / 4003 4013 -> 0.6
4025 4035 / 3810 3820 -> 1.2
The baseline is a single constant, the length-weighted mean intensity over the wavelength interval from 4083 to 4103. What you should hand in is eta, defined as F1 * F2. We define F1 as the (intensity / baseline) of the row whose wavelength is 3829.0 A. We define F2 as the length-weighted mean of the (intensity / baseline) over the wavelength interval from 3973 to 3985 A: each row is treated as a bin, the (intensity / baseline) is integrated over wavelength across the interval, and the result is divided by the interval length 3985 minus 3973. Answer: 0.5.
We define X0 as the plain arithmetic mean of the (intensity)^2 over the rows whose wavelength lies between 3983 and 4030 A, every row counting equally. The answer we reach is 65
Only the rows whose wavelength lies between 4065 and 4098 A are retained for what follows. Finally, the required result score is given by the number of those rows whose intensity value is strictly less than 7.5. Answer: 1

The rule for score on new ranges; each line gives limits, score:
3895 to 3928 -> 13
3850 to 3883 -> 11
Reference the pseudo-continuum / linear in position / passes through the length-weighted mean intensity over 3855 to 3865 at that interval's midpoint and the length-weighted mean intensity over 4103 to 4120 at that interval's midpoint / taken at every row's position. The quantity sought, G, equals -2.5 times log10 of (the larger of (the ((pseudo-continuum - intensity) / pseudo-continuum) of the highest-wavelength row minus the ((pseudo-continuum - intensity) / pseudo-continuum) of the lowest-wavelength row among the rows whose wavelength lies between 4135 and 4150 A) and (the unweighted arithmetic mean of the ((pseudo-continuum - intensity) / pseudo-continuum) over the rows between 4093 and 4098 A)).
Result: 4.2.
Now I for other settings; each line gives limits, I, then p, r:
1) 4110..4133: 17.7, 0.3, 8.8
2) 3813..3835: 12.6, 1.0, 6.3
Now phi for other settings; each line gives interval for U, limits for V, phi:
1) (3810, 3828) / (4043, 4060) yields 0.17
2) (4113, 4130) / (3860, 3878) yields -0.11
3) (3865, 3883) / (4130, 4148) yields -0.06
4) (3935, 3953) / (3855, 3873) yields 0.28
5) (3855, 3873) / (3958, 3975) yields -0.37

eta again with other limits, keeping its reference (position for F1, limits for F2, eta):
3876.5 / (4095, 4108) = 0.8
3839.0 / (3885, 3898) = 0.3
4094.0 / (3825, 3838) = 0.6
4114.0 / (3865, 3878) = 1.0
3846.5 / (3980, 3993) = 0.9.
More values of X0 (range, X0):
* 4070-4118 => 64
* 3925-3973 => 24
